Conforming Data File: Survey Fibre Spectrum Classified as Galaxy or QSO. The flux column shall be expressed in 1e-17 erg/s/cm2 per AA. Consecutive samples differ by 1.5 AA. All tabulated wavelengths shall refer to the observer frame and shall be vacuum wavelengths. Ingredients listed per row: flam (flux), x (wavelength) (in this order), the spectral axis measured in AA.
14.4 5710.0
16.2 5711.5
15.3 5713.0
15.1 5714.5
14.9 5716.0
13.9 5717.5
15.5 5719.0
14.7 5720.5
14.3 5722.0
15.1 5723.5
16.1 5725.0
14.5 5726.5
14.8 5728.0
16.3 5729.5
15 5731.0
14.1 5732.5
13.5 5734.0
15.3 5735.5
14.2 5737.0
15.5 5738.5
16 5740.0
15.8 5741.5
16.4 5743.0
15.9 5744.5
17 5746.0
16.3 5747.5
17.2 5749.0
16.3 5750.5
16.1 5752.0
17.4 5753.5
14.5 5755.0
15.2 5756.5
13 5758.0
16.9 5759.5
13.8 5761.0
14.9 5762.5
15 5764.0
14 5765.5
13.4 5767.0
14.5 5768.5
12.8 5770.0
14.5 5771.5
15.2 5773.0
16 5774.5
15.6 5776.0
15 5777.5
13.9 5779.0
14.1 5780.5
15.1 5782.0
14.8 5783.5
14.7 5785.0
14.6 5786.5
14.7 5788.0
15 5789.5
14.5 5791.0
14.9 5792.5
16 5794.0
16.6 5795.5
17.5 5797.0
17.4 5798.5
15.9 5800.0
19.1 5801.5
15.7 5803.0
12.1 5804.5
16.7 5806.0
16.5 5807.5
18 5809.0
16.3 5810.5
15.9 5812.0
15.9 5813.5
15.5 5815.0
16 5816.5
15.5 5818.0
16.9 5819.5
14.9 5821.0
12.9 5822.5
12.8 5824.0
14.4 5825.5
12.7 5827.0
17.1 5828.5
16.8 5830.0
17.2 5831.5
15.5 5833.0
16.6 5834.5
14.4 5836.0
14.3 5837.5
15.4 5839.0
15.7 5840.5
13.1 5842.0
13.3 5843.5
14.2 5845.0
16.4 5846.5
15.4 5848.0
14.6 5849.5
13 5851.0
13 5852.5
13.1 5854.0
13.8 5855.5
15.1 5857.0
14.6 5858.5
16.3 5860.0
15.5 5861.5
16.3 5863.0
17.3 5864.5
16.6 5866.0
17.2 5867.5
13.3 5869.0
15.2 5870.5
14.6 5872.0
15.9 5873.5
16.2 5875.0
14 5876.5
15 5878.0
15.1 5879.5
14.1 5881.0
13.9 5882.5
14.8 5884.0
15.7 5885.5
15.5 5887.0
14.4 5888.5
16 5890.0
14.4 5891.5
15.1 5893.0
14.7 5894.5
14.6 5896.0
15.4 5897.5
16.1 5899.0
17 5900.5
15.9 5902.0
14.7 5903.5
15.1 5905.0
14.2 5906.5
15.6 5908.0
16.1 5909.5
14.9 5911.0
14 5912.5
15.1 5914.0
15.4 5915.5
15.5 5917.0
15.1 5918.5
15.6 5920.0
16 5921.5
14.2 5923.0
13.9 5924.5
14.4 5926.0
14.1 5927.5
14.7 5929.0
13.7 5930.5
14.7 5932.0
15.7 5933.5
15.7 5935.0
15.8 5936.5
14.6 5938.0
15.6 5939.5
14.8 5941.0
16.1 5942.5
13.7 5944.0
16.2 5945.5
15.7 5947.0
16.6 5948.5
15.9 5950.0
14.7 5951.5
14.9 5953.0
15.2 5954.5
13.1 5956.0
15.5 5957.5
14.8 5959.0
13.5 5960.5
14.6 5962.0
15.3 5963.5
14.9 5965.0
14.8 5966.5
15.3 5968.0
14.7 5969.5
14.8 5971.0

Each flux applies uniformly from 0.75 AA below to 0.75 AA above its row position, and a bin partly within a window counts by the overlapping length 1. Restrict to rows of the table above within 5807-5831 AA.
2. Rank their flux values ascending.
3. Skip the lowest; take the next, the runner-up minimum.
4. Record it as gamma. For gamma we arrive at 12.8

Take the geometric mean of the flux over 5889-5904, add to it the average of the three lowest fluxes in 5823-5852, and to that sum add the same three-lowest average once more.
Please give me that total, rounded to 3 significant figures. 41.0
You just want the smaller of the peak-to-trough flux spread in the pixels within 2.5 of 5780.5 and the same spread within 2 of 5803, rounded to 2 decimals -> 1.20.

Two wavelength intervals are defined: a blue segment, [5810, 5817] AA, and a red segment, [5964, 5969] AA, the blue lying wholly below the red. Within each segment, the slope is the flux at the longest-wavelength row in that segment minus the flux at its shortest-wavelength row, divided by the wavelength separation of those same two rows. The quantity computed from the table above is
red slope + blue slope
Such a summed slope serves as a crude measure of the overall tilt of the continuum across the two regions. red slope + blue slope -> 0.1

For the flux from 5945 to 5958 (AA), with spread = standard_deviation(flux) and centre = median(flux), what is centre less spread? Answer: 14.5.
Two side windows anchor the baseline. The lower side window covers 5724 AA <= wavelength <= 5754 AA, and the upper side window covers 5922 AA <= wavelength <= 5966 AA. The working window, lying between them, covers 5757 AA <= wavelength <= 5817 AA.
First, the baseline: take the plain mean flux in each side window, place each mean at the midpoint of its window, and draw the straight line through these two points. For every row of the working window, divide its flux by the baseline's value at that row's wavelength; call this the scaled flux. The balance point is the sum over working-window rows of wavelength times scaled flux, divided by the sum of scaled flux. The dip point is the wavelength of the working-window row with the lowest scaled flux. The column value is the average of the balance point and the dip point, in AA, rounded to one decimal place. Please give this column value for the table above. 5796.3 AA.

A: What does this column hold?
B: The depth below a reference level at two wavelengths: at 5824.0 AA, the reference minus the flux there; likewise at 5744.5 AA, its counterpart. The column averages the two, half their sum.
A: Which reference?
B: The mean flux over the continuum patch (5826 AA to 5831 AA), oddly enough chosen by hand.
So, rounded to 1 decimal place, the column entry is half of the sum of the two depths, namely 1.2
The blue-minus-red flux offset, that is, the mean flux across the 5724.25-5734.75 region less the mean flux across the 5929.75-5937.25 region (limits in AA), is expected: -0.22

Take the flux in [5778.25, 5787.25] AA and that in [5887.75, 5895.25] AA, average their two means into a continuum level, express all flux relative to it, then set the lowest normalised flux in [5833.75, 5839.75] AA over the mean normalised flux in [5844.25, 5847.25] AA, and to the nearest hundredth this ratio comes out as 0.93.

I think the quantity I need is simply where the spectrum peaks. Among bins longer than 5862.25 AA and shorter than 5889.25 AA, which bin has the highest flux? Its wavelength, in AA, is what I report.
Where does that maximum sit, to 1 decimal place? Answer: 5864.5 AA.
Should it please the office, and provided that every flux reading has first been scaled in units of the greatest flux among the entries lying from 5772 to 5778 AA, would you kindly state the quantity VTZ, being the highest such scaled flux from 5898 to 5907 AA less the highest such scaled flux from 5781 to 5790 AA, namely 0.12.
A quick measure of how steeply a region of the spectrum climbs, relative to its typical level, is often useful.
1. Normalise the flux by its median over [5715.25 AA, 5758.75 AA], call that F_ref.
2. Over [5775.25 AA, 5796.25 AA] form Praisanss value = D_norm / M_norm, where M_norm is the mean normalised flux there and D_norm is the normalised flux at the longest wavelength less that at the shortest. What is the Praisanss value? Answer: 0.07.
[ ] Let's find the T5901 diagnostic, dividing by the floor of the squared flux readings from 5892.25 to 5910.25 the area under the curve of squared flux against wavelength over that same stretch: 21.2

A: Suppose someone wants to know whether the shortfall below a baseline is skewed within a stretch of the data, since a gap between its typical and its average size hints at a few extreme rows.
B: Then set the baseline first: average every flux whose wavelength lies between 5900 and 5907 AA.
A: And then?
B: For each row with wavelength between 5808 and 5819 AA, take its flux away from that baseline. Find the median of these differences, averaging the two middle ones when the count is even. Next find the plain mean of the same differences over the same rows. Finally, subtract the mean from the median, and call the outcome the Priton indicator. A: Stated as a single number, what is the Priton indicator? 0.3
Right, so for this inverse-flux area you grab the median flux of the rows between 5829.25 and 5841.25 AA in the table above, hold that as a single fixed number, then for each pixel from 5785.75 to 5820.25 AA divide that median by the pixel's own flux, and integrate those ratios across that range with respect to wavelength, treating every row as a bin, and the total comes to 34.0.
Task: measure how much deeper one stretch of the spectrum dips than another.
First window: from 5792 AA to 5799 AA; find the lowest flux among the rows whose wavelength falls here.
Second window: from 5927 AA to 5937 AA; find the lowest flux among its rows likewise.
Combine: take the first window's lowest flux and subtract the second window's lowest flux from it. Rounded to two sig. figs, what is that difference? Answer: 1.2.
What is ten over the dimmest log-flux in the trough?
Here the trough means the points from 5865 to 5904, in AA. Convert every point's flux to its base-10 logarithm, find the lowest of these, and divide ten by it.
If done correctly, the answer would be 8.90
